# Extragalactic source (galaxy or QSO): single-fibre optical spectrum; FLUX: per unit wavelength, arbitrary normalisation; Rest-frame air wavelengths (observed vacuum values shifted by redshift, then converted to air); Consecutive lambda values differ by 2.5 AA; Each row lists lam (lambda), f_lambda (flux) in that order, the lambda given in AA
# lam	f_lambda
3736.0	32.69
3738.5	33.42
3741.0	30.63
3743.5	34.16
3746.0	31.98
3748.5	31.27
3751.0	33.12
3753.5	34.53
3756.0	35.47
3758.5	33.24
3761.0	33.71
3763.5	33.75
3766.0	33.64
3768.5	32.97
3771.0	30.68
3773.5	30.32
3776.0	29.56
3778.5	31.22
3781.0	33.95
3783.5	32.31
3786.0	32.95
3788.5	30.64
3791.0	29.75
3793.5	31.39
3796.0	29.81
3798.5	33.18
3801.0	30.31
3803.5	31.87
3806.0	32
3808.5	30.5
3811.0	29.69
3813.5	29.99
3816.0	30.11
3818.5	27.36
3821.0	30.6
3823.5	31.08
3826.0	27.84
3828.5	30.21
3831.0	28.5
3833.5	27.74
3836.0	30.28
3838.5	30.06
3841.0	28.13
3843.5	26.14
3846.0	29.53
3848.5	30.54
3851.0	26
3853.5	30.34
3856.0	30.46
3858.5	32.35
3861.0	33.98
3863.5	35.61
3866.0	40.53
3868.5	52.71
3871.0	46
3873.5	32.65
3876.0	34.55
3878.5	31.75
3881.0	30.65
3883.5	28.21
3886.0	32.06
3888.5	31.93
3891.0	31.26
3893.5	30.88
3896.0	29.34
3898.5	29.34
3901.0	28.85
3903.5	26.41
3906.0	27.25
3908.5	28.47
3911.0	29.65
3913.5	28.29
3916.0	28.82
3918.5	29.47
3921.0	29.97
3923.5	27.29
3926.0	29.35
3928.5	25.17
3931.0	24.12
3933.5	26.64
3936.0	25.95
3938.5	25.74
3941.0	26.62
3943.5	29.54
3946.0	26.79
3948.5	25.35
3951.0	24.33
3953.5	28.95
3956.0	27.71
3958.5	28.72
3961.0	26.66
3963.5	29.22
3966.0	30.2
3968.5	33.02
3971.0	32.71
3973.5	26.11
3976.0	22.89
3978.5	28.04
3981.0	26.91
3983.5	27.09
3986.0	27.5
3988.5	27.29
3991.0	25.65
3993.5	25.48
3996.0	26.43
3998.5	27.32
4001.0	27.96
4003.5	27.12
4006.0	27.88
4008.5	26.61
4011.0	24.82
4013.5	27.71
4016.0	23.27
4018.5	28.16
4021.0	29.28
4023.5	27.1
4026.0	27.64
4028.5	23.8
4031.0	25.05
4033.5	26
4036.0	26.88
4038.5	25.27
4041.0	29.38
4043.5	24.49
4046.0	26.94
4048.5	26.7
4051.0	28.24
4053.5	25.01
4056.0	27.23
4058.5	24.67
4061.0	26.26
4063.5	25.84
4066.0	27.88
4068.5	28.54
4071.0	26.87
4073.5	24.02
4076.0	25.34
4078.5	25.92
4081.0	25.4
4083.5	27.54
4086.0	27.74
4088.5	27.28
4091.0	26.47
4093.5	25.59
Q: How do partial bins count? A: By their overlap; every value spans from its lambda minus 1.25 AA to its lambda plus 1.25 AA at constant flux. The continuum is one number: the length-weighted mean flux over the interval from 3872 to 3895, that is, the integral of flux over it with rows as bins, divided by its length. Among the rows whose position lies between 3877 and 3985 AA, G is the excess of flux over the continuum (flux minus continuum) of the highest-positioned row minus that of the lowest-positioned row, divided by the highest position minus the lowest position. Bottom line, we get -0.044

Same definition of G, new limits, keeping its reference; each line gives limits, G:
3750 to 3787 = -0.005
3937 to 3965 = 0.139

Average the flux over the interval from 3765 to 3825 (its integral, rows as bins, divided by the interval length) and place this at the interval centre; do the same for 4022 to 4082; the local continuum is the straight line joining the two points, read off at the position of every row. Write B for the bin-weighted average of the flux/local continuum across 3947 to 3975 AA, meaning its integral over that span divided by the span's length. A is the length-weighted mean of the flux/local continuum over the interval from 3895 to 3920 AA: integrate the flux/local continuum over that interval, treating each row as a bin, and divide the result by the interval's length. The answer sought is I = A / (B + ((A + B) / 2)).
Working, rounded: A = 0.987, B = 1.02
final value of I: 0.490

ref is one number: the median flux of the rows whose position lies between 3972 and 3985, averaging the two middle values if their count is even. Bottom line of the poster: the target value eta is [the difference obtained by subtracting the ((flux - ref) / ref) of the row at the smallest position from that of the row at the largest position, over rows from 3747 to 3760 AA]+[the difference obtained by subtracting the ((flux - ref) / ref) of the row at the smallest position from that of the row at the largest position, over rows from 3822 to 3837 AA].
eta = 0.04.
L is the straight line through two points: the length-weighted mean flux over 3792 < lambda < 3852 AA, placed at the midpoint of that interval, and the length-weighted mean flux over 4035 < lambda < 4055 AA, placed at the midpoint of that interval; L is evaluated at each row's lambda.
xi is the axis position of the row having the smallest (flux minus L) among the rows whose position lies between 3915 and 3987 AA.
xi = 3976.0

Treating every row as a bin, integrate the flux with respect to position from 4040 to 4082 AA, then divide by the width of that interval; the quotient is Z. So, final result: 26.4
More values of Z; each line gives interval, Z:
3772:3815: 31.1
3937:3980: 27.8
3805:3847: 29.4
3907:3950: 27.5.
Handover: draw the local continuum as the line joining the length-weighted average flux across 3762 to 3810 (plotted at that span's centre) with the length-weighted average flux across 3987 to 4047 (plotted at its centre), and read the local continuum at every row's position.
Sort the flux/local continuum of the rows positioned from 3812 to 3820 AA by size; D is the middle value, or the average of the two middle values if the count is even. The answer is 0.97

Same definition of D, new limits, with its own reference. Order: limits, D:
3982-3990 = 1.00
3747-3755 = 1.02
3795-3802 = 0.97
